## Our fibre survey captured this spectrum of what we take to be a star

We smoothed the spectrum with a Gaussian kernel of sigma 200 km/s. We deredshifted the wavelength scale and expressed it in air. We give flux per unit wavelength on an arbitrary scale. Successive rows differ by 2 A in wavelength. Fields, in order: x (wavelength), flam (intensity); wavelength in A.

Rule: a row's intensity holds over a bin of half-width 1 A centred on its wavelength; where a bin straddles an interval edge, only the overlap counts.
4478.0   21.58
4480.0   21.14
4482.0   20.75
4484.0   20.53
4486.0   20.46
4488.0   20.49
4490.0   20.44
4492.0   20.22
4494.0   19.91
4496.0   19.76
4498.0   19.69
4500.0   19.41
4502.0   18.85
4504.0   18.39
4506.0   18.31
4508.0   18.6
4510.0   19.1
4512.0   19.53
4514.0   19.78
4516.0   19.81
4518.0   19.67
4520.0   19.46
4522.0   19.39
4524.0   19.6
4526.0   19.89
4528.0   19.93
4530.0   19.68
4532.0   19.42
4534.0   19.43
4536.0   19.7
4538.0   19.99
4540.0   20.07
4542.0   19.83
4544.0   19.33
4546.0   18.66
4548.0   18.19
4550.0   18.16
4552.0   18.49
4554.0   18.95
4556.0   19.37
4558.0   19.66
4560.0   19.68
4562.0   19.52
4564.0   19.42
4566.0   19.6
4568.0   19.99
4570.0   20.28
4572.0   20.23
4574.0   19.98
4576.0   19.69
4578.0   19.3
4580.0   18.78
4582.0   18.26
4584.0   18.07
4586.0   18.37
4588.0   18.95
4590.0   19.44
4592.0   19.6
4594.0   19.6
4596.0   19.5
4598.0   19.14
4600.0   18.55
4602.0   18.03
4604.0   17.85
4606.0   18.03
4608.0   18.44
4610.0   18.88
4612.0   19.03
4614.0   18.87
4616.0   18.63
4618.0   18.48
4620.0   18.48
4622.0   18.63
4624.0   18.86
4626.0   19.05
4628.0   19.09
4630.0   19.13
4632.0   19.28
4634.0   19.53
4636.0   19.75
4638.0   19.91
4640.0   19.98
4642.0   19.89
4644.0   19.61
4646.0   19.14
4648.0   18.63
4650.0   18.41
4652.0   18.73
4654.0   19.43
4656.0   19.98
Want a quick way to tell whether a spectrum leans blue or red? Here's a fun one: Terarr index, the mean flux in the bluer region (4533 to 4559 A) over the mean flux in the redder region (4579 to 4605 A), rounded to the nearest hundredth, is 1.02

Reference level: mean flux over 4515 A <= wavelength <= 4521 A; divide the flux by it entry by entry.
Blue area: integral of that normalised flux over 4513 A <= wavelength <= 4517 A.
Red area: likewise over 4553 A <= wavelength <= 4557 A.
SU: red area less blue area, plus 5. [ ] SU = 4.87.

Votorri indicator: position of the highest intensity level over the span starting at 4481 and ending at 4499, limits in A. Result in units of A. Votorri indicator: 4482.0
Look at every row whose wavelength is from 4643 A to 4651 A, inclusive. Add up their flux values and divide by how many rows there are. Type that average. 18.9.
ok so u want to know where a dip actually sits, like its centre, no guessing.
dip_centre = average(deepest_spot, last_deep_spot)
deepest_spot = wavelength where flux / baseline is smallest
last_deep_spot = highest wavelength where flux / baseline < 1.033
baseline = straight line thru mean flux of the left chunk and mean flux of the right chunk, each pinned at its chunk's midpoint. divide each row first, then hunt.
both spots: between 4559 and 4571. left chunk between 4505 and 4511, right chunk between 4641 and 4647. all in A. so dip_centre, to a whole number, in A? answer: 4565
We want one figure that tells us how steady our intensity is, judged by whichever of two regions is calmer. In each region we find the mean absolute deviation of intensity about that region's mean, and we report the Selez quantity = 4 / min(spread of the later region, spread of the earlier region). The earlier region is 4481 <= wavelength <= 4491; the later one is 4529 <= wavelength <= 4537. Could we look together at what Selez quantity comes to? 46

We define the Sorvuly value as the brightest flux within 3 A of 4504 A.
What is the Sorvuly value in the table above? 18.85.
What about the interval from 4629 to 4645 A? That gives 19.98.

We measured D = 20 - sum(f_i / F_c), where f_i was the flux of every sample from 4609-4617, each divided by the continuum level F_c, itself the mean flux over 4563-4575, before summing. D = 16.2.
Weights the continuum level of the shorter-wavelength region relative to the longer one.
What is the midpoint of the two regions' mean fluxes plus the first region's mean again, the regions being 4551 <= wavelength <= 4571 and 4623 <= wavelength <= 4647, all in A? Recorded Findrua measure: 39.0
